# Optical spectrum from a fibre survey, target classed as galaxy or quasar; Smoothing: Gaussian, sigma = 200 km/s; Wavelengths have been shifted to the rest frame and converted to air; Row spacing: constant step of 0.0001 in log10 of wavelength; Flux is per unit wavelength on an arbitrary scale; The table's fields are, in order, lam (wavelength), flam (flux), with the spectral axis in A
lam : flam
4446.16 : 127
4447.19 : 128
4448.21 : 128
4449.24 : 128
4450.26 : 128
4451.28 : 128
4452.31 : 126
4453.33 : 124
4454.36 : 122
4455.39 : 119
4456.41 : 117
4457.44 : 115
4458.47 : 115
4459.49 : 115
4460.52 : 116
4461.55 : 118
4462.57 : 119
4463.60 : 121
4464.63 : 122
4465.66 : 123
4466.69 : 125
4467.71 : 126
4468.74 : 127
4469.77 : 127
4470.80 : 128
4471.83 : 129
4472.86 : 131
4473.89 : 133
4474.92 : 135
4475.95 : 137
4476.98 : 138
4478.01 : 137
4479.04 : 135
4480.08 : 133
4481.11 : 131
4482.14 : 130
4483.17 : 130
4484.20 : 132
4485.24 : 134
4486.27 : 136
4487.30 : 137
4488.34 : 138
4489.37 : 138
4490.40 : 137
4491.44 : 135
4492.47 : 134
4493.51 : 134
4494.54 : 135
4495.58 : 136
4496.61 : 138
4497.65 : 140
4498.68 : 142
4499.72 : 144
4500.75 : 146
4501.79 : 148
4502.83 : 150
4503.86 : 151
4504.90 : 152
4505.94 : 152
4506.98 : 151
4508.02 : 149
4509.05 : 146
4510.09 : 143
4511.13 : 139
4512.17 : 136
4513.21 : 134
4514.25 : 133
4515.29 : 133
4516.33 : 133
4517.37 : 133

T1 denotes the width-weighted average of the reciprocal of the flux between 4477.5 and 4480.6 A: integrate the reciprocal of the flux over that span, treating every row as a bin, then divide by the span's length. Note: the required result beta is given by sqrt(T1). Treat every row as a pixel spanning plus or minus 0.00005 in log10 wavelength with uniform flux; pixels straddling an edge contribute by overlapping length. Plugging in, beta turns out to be 0.0860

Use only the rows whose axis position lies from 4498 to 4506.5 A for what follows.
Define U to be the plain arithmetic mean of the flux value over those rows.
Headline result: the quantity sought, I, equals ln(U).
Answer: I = 5.00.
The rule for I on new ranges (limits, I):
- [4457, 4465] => 4.77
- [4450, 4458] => 4.81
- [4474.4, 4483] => 4.90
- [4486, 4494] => 4.91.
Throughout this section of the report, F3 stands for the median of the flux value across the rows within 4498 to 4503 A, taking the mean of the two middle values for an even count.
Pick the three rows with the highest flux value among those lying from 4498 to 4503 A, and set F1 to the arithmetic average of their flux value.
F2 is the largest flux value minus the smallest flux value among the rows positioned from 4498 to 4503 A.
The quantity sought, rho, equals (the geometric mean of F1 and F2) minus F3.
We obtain -112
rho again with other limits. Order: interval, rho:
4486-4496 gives -113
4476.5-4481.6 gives -104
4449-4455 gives -99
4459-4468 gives -84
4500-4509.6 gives -120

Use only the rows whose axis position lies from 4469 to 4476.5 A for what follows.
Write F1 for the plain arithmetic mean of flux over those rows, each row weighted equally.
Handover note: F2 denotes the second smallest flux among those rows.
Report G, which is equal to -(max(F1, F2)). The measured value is -131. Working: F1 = 131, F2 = 128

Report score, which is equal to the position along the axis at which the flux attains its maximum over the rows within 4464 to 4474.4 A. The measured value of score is 4473.89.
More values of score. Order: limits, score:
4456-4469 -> 4468.74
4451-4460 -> 4451.28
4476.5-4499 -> 4498.68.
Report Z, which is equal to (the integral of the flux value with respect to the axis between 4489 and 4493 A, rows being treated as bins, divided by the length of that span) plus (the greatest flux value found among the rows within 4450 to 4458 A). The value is 264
